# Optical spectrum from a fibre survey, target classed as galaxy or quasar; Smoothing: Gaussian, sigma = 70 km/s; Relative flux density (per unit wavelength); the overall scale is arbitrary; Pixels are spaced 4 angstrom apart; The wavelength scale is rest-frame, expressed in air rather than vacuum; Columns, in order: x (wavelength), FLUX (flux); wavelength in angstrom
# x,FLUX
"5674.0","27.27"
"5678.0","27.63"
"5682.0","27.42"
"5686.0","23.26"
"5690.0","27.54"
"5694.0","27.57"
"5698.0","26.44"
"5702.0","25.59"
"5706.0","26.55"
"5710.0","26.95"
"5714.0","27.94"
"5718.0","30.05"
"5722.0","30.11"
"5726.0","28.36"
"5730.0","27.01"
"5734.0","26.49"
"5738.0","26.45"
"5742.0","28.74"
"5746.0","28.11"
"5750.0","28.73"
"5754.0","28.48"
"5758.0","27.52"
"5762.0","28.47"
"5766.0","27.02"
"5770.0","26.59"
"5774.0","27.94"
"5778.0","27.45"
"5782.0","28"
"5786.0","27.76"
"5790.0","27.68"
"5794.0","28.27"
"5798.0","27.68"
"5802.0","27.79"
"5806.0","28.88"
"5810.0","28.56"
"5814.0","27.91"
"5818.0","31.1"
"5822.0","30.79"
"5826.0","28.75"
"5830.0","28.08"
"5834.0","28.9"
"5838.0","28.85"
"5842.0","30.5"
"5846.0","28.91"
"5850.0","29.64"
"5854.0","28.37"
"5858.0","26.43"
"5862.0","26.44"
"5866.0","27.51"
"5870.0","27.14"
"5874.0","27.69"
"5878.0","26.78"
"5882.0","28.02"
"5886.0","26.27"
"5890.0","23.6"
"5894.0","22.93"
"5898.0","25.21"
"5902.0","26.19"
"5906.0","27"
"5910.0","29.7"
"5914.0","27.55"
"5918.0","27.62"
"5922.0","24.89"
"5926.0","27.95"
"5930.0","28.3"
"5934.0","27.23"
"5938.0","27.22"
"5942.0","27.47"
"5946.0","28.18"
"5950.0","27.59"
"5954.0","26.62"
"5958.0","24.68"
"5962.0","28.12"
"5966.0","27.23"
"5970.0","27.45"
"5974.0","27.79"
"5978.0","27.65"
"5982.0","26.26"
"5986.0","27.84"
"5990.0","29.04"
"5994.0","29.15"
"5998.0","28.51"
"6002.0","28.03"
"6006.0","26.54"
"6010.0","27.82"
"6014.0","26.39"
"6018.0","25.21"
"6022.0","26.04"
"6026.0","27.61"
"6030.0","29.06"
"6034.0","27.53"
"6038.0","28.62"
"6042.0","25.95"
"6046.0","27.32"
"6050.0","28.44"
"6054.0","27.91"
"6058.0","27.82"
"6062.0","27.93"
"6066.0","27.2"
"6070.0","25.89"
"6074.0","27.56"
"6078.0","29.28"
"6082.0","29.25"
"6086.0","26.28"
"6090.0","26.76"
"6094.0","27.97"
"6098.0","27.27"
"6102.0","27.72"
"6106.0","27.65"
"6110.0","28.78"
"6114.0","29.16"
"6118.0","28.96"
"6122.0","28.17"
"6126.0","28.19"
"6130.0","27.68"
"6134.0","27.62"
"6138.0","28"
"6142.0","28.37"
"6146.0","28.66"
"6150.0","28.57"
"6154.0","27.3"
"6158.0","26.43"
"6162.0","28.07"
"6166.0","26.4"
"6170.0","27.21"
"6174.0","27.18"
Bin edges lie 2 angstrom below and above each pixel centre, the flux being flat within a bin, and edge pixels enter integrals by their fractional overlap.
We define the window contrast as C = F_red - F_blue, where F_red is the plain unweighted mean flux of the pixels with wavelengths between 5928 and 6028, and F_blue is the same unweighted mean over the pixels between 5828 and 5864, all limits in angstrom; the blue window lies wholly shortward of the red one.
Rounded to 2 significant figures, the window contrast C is -1.1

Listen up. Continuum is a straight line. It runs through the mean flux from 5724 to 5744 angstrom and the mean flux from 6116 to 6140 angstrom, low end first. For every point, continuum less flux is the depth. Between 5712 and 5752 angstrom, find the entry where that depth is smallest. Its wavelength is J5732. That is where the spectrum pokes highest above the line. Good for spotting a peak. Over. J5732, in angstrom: 5722.0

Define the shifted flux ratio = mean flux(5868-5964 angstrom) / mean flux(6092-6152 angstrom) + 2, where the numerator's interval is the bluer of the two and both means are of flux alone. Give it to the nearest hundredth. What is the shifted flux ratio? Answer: 2.95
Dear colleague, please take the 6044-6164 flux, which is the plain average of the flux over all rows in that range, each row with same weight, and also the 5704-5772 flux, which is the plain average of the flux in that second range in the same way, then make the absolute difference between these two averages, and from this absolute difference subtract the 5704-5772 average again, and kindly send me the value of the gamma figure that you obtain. -27.8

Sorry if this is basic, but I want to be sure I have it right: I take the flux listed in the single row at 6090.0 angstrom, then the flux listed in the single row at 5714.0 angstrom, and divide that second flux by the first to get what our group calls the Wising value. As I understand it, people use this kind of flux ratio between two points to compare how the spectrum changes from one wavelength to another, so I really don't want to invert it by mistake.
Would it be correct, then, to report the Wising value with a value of 1.04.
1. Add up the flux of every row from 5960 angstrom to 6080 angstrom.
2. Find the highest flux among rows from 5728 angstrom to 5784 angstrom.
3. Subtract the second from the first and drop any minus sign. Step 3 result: 798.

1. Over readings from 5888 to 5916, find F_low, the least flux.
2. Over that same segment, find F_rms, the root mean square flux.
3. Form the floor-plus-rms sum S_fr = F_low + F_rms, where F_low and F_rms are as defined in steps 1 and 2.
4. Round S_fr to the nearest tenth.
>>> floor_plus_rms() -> 49.0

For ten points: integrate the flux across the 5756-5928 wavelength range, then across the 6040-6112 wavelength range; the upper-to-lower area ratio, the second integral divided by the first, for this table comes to 0.42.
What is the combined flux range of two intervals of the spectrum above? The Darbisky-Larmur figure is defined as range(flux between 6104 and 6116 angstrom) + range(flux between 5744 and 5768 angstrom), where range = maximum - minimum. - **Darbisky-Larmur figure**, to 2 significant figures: 3.2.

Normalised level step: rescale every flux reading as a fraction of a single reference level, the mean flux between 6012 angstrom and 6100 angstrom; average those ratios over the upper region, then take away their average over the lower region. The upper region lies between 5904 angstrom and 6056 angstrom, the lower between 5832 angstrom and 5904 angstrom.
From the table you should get 0.01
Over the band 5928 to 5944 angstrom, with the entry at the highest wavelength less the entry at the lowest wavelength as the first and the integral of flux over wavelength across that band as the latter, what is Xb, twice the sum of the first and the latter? 880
